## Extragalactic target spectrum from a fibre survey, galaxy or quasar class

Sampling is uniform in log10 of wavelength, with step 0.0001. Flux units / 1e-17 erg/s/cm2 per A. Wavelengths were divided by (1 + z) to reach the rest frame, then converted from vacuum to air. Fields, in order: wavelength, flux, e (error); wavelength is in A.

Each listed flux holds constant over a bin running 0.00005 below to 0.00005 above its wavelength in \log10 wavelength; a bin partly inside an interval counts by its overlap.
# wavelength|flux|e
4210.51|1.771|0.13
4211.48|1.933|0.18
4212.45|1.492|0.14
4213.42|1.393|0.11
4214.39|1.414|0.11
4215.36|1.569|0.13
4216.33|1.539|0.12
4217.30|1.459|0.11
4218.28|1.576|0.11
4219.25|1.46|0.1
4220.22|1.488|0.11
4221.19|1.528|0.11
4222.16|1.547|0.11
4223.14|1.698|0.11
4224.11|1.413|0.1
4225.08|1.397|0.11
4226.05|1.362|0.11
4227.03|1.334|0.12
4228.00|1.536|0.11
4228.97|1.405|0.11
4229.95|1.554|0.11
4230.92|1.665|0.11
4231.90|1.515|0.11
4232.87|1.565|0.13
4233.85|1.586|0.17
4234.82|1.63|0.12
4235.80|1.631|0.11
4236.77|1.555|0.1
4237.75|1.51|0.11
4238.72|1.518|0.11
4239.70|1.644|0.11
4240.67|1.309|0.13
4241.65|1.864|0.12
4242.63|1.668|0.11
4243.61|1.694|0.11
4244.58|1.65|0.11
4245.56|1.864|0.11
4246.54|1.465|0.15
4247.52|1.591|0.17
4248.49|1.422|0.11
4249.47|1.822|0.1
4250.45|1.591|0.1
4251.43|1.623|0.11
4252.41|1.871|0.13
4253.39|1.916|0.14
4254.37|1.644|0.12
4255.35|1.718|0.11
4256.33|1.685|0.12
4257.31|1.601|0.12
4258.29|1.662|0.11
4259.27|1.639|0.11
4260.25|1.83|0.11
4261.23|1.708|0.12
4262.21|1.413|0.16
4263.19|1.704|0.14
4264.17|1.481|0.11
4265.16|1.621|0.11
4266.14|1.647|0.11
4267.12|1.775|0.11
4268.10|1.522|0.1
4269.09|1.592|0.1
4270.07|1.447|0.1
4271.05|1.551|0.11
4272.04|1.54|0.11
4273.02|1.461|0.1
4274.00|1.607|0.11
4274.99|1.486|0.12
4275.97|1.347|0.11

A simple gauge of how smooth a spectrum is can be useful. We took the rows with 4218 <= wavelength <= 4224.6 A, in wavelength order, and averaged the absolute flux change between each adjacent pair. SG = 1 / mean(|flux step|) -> 9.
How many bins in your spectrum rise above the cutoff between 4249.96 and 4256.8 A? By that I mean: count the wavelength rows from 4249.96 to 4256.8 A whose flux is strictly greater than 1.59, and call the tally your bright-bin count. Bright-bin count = 7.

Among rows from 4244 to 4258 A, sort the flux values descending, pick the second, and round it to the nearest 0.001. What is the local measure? 1.871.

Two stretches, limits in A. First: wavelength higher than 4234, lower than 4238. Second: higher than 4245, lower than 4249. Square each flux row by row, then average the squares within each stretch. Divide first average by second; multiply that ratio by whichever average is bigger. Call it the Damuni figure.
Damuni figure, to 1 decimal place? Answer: 2.5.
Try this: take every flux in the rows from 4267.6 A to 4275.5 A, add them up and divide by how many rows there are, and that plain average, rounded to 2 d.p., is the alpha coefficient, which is 1.53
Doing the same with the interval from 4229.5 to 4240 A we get 1.58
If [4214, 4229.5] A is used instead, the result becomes 1.48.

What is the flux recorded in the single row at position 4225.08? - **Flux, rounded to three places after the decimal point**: 1.397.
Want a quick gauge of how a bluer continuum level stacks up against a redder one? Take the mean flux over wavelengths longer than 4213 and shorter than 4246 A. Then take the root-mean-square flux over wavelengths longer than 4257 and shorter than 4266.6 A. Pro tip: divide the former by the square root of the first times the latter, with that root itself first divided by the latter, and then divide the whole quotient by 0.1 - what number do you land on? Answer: 15.89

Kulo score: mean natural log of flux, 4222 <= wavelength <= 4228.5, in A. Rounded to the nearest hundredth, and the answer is 0.38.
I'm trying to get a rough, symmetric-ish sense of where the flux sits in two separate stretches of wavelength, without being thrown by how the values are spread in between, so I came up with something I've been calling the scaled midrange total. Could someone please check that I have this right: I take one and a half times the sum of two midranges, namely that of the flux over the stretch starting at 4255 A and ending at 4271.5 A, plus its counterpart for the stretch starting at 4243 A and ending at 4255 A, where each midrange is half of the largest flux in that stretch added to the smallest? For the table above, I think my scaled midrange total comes 4.94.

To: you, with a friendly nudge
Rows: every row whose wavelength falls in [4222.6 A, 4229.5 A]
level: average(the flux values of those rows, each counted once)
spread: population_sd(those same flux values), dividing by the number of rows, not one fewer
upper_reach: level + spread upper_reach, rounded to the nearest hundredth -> 1.57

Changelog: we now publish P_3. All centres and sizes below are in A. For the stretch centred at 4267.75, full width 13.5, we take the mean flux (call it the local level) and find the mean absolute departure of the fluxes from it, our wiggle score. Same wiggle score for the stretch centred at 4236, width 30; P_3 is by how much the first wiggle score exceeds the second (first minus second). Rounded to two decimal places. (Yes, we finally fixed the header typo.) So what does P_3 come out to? -0.02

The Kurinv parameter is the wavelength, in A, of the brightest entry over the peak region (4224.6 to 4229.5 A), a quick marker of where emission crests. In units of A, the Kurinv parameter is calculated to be 4228.00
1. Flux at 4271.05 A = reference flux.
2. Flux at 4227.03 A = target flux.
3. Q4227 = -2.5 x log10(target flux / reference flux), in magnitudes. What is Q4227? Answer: 0.16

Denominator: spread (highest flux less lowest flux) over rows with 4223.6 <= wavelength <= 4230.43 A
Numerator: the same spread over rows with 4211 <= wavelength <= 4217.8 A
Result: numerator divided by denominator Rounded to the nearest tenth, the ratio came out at 2.5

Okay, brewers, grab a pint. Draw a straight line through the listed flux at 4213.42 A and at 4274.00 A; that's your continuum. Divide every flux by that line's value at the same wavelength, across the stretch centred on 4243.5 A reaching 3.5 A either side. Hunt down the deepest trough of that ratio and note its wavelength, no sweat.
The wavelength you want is 4240.67 A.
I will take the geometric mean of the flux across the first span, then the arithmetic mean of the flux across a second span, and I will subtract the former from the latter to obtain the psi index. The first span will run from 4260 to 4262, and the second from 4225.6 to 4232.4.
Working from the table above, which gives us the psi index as -0.286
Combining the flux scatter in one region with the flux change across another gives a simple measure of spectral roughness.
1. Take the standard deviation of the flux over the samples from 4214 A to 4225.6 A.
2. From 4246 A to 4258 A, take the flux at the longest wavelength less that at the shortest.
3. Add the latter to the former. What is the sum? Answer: 0.22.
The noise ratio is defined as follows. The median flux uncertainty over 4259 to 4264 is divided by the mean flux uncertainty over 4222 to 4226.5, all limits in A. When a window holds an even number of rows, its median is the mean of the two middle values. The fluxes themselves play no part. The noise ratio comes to 1.11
